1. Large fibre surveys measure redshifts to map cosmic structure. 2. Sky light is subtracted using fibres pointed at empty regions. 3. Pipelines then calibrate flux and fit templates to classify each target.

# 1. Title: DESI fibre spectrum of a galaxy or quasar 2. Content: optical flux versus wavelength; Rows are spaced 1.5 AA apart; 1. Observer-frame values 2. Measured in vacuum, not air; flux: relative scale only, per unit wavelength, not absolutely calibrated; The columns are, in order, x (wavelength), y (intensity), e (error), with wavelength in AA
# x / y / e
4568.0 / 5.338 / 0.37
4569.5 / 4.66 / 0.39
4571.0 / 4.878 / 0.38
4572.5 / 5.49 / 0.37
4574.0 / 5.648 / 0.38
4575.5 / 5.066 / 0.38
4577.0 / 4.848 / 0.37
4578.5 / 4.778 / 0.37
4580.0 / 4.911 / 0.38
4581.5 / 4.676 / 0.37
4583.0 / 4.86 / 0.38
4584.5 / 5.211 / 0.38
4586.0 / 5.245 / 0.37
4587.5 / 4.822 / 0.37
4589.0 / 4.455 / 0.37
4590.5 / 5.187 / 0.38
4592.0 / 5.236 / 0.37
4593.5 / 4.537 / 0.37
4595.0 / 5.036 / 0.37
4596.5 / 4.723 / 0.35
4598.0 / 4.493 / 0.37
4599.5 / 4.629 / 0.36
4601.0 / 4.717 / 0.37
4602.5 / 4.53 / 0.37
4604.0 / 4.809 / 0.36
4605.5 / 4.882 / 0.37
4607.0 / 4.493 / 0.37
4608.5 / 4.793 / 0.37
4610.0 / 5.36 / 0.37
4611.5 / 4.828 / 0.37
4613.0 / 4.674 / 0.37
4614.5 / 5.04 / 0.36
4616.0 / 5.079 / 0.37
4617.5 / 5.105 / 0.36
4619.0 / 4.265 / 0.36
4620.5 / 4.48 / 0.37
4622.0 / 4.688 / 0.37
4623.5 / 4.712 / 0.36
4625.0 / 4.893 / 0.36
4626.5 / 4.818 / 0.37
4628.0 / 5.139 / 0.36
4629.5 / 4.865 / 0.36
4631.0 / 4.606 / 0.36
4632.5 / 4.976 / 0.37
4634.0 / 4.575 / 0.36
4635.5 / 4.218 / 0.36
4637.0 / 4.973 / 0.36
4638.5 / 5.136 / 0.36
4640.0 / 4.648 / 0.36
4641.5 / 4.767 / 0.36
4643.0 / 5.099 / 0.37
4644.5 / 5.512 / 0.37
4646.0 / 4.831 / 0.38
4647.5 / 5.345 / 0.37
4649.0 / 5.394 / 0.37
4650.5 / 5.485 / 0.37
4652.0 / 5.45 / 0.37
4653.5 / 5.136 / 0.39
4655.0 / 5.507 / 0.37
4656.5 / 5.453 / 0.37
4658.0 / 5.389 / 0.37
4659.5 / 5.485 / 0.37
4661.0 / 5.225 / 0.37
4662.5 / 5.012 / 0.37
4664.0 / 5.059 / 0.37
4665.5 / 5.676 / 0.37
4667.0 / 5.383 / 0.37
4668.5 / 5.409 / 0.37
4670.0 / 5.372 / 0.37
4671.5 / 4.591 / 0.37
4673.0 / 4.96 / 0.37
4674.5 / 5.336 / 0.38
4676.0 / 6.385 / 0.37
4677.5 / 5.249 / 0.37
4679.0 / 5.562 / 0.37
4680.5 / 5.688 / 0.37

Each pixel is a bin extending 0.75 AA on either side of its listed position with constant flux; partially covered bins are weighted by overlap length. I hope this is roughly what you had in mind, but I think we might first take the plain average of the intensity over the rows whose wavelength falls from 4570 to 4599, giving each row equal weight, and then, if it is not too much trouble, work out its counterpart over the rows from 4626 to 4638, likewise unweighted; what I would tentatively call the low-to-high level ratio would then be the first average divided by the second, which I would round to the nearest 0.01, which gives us 1.04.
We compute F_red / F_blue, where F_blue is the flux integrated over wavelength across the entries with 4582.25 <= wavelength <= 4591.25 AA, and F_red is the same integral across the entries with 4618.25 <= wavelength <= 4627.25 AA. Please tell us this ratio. 0.94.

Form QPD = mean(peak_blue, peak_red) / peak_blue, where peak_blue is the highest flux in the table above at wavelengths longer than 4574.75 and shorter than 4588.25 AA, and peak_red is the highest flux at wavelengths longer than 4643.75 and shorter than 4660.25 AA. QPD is 1.03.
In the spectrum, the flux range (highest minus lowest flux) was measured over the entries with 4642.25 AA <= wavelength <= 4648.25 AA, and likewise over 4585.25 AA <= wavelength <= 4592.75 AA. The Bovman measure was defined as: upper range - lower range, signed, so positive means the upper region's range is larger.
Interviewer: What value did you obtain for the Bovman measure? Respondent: -0.1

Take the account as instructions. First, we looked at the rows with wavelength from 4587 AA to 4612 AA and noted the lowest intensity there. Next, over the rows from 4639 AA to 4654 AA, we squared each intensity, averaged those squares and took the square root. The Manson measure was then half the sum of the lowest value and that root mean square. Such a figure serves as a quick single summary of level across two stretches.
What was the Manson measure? 4.82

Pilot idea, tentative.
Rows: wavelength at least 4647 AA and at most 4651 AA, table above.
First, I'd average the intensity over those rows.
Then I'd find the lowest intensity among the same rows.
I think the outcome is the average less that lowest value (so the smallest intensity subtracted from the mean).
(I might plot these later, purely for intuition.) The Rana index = 0.06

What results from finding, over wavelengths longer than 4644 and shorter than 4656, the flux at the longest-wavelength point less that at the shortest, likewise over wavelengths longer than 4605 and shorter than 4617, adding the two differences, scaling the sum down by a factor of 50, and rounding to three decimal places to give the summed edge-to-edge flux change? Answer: 0.004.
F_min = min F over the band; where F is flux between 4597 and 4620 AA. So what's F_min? 4.265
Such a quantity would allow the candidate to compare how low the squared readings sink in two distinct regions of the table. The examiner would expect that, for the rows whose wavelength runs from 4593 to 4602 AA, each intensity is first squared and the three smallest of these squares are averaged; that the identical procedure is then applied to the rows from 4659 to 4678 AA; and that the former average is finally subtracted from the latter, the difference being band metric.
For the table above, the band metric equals 3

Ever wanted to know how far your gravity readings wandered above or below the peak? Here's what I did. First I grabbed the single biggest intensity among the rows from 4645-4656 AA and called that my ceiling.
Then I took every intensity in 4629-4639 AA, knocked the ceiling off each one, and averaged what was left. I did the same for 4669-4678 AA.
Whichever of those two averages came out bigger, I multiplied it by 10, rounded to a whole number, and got -2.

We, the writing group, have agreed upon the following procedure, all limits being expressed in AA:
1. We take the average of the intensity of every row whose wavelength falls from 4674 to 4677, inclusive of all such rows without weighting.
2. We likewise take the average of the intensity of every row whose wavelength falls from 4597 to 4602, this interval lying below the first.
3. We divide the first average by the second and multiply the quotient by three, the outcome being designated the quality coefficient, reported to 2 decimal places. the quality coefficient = 3.81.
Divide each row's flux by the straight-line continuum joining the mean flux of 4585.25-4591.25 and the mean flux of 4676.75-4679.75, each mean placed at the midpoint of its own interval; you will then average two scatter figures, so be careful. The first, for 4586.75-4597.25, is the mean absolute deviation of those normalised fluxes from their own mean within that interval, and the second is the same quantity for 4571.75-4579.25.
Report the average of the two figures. 0.060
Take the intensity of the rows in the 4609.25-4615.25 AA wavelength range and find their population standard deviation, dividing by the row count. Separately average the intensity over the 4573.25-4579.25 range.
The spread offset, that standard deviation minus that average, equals -4.8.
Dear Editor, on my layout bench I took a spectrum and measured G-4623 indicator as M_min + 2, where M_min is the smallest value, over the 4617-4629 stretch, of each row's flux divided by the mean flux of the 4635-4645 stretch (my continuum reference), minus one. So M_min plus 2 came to 1.87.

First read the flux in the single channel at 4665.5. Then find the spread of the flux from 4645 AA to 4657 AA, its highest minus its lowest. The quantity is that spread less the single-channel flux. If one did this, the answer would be -5.00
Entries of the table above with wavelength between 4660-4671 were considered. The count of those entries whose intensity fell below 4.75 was 0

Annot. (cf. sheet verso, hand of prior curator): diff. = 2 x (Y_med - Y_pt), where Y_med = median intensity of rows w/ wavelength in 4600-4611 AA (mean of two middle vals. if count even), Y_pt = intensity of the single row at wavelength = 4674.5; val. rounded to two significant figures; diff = -1.1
